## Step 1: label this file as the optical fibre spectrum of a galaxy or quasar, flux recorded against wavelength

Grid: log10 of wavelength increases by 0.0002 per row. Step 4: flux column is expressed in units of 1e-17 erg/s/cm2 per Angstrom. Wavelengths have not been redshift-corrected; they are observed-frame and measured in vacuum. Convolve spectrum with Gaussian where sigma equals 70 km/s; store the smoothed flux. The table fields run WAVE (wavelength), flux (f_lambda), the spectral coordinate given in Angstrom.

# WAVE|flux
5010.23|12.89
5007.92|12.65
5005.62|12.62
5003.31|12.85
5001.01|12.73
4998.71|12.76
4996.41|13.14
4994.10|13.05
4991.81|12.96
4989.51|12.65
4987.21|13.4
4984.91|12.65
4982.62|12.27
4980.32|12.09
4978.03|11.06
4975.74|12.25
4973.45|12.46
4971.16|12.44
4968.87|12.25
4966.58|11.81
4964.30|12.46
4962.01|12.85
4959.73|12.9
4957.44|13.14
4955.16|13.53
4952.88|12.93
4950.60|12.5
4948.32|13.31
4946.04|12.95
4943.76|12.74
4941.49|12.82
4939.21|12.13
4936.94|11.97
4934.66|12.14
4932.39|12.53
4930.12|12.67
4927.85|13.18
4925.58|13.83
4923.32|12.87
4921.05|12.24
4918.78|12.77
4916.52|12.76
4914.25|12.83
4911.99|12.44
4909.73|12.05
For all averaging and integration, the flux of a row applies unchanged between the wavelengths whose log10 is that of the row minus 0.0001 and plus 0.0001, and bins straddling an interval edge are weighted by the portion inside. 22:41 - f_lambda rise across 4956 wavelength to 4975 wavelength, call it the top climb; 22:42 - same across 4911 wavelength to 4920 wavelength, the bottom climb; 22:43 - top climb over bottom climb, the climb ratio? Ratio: -2.1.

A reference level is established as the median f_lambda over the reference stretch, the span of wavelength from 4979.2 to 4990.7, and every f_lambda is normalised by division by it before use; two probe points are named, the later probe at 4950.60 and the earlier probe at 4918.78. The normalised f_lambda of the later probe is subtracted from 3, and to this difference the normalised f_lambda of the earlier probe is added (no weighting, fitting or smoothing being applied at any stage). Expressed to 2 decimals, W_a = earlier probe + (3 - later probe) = 3.02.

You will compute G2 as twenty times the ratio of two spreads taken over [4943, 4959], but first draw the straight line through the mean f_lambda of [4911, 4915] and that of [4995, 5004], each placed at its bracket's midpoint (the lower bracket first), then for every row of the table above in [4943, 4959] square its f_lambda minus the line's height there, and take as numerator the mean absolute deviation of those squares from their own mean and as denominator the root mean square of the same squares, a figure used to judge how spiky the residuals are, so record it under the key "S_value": 12.5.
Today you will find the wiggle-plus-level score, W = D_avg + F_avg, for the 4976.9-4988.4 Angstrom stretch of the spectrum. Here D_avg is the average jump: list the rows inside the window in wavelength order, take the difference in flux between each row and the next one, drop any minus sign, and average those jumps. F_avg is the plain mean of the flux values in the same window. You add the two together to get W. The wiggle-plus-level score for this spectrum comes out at 12.9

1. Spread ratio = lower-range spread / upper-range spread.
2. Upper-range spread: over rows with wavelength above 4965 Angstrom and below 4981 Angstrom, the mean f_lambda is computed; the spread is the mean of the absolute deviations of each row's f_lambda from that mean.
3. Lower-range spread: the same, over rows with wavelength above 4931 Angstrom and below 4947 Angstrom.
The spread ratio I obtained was 0.95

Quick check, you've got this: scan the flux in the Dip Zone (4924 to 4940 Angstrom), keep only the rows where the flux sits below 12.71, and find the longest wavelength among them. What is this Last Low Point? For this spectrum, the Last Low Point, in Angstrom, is 4939.21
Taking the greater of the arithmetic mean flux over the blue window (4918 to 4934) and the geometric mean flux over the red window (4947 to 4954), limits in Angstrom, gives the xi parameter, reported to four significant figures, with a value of 12.91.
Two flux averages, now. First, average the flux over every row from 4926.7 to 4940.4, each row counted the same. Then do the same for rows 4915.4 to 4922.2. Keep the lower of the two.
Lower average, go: 12.4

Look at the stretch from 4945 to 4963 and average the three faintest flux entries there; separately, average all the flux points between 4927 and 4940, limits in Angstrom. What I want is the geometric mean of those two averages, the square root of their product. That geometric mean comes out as 12.59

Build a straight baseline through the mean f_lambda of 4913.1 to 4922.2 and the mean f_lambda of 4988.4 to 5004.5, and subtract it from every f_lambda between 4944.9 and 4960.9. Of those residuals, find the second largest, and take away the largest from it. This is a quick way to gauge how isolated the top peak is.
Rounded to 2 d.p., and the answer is -0.20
